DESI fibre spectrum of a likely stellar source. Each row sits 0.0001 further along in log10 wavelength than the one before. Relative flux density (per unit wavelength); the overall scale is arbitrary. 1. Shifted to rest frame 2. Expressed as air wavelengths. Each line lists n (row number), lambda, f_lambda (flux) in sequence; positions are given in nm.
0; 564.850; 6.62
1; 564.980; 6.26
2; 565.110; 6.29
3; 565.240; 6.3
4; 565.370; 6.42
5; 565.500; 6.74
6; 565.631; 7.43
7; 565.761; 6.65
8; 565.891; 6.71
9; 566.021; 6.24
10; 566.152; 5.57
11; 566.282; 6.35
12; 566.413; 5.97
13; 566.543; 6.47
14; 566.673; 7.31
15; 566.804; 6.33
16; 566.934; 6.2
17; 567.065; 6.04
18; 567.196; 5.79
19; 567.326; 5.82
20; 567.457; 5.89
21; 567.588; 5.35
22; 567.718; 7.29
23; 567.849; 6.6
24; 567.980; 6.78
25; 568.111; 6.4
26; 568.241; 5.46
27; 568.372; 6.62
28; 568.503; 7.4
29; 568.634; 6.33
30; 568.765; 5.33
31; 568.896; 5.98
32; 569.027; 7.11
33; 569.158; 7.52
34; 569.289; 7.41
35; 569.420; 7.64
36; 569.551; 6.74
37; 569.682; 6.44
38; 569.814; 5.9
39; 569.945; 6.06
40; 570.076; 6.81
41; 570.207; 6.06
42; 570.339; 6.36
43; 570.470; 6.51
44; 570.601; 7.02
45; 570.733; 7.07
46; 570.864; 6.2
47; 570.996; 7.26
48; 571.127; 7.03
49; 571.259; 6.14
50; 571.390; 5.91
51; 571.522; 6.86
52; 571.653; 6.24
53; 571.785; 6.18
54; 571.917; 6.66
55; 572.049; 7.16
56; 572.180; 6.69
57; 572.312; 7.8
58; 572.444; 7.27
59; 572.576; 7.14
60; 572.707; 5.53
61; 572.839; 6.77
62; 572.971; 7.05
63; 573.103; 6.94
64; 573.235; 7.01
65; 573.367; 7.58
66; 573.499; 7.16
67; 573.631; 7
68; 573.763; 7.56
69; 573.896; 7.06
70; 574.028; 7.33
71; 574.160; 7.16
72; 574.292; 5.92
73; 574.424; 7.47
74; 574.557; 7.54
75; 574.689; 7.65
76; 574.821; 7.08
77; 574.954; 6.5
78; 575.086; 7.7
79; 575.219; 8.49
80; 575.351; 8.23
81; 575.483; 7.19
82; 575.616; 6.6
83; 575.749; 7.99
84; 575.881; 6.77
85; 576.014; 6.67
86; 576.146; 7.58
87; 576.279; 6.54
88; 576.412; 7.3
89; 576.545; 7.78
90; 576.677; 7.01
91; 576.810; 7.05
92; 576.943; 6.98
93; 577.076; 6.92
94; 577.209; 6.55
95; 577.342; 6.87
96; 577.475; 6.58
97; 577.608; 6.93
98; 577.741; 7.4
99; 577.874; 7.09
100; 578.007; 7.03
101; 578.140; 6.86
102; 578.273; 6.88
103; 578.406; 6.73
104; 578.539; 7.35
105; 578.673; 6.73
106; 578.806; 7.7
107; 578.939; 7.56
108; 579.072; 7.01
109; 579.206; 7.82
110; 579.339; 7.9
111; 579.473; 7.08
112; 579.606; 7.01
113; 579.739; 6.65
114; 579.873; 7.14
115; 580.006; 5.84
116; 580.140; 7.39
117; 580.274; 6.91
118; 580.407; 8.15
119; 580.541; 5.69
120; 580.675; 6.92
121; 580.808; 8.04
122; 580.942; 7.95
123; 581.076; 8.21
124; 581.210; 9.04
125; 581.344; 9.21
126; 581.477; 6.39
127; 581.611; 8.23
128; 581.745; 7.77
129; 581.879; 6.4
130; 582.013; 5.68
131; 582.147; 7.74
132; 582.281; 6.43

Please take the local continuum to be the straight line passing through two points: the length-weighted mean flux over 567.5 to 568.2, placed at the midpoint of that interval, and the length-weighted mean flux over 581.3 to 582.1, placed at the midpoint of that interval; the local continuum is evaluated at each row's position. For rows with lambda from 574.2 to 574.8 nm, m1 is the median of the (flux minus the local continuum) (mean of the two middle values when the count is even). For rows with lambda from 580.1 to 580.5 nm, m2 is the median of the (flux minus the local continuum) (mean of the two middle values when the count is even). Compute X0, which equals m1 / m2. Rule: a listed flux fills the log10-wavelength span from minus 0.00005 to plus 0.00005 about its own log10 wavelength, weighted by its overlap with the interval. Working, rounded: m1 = 0.7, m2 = 0.2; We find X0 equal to 3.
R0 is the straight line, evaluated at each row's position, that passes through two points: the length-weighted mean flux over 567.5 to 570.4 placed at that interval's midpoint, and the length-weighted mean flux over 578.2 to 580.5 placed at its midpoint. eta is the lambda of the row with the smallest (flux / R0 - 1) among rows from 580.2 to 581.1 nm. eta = 580.541 nm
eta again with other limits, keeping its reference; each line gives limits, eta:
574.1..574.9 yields 574.292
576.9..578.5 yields 577.209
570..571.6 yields 571.390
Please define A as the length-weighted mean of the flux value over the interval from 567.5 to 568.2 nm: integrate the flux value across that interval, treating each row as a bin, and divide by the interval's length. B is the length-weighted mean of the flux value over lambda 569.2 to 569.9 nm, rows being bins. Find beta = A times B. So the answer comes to 44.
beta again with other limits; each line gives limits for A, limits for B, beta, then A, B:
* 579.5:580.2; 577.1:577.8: 47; 6.8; 6.86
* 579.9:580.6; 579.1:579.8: 50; 6.8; 7.28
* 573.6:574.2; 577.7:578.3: 51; 7.2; 7.05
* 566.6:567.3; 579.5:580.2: 43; 6.3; 6.82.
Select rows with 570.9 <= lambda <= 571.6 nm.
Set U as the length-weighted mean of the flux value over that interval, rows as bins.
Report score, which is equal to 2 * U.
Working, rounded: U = 6.6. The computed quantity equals 13.2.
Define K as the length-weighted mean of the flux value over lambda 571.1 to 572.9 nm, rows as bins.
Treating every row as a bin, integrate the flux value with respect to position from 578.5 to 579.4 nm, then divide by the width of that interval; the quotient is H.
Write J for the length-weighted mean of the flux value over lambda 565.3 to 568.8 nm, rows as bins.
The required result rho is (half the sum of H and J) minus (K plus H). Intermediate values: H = 7.4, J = 6.36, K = 6.7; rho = -7.2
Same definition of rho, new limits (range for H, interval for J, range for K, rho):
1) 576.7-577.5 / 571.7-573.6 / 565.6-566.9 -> -6.4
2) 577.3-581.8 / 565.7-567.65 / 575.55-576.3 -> -7.6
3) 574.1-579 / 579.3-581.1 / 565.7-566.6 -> -6.3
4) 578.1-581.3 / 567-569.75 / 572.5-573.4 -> -7.3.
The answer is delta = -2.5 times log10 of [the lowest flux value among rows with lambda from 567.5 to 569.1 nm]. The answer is -1.82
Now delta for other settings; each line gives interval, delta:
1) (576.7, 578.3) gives -2.04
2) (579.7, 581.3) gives -1.89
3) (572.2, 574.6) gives -1.86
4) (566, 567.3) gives -1.86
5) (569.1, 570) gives -1.93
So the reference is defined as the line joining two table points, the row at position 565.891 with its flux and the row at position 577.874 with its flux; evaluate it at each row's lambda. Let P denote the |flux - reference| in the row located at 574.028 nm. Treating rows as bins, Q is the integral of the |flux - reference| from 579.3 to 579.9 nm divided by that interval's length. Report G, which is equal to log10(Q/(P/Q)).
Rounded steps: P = 0.36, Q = 0.29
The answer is -0.6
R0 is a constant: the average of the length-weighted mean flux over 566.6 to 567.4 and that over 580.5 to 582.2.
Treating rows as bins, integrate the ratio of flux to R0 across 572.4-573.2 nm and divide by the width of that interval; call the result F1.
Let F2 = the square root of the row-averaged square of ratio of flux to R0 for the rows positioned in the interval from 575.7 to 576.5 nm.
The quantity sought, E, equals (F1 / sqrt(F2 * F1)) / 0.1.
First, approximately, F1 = 0.99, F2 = 1.04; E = 9.7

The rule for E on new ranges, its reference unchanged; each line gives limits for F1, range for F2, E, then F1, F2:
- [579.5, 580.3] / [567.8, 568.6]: 10.2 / 0.99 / 0.96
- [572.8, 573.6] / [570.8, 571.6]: 10.4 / 1.03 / 0.96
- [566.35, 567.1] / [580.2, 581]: 9.3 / 0.93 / 1.07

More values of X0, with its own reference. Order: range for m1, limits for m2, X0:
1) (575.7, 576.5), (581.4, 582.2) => -1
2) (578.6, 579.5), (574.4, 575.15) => 1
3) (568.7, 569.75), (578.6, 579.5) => 1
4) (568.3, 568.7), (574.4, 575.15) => 0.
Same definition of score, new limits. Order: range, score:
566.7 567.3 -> 12.3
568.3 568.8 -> 12.9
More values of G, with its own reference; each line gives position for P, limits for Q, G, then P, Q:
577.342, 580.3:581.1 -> 0.6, 0.20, 0.85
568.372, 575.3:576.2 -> 0.3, 0.17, 0.55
